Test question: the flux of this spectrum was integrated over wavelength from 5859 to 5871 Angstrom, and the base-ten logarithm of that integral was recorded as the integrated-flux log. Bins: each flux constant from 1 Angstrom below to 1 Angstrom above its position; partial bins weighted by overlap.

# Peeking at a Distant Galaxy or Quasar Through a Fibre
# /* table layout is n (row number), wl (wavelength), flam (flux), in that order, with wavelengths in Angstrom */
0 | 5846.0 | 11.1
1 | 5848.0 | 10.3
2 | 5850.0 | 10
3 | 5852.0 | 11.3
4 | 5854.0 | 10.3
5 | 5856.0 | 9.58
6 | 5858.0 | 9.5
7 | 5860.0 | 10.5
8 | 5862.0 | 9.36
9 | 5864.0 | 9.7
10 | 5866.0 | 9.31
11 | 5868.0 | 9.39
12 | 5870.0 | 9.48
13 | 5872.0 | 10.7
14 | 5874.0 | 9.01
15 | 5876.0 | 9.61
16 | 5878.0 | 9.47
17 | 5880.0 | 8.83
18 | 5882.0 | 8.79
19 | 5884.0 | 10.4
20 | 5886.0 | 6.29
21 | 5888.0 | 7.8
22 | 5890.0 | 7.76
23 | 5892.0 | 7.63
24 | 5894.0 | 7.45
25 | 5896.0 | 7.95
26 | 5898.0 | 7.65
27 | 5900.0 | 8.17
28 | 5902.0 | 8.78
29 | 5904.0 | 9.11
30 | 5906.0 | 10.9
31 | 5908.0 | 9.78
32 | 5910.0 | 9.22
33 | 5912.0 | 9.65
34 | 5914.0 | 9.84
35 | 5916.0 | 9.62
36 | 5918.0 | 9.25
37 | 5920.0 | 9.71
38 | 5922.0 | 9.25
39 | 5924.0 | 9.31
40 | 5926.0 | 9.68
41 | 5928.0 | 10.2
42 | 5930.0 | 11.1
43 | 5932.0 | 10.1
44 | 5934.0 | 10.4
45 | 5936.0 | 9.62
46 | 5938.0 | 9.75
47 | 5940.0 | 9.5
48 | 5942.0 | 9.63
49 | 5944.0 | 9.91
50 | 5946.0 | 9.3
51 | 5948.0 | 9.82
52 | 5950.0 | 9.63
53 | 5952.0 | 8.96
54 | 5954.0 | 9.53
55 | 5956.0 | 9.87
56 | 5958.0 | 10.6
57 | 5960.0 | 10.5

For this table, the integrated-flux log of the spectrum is 2.06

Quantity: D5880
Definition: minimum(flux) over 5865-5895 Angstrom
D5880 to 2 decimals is 6.29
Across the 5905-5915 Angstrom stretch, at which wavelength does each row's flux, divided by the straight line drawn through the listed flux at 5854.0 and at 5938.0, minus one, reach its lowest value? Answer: 5910.0 Angstrom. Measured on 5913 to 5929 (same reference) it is 5918.0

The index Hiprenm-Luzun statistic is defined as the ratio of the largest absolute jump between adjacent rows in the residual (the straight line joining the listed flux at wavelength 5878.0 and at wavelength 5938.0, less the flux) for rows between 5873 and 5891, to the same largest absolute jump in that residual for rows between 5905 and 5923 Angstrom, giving 3.6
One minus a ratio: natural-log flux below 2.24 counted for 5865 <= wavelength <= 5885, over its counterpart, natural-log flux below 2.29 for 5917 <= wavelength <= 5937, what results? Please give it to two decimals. 0.17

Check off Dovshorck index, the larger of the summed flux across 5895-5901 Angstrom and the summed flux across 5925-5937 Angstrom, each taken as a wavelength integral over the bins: 122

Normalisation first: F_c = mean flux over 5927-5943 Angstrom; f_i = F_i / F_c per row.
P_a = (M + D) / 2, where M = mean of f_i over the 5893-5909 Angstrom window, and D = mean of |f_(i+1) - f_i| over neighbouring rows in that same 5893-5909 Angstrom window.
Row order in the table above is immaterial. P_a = 0.471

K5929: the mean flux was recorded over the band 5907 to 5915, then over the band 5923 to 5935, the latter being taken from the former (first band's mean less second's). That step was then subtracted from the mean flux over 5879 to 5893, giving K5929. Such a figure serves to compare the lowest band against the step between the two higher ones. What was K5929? 8.7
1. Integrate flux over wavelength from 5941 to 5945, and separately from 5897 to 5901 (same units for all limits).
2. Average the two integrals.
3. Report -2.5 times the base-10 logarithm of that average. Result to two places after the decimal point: -3.87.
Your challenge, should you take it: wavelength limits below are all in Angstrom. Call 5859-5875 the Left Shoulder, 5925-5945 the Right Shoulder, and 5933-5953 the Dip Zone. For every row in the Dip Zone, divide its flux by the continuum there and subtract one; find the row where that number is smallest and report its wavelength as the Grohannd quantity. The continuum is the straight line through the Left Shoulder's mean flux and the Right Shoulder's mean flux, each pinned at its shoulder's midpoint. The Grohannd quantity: 5952.0 Angstrom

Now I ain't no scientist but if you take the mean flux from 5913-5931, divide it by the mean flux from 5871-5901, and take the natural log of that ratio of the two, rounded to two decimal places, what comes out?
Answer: 0.14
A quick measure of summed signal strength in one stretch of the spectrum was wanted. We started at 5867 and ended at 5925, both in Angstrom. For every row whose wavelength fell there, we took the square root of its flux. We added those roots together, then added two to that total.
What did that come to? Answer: 89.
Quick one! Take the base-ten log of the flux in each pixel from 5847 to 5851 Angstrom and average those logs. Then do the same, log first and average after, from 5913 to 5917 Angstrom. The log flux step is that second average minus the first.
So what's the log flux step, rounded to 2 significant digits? -0.018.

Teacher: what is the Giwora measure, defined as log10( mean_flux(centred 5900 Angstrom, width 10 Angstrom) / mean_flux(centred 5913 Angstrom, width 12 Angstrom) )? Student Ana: -0.060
